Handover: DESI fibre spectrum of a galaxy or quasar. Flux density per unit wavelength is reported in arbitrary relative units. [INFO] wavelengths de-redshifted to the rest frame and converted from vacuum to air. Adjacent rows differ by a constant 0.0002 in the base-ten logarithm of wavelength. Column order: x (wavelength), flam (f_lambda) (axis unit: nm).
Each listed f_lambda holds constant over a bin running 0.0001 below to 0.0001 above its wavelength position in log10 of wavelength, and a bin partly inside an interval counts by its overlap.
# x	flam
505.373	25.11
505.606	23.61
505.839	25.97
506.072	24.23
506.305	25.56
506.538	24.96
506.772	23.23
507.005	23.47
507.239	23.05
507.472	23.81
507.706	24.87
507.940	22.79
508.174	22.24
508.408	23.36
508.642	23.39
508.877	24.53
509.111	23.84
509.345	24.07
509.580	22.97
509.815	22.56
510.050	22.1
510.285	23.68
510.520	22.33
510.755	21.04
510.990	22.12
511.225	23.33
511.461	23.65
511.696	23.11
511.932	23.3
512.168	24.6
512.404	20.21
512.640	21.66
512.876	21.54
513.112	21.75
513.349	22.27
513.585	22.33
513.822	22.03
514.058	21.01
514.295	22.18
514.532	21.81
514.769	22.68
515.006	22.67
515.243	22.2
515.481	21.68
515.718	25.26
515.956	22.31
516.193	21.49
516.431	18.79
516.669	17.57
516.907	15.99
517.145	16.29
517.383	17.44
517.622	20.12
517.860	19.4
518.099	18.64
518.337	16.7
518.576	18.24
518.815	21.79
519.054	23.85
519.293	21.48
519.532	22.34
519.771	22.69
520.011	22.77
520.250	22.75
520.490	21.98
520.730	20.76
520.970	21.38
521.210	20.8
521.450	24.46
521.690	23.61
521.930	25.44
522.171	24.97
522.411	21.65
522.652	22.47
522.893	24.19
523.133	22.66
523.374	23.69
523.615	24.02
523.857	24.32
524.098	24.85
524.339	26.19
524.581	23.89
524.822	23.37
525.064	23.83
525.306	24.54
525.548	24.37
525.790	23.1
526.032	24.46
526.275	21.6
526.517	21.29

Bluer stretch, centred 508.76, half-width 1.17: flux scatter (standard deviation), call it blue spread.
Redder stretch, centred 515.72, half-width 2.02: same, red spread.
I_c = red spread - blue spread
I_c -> 1.7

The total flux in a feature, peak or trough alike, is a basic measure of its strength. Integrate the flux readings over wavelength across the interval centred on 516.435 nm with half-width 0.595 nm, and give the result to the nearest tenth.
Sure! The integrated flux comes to 22.9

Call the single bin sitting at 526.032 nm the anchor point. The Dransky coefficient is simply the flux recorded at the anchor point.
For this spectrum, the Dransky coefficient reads 24.46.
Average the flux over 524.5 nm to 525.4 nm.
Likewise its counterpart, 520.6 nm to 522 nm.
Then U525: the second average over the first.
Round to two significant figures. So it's 0.95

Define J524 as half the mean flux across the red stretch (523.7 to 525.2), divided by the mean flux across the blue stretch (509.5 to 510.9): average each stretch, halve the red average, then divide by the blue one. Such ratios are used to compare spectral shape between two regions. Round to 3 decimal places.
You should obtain 0.544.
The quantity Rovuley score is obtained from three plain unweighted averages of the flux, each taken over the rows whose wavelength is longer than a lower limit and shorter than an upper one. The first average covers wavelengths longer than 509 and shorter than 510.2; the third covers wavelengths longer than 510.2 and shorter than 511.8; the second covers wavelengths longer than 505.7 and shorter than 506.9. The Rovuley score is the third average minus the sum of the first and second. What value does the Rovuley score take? -25.1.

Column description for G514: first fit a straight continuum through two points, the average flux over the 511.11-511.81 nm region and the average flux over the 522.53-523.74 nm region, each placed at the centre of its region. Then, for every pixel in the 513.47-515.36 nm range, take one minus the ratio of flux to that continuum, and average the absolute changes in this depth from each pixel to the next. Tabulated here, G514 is 0.026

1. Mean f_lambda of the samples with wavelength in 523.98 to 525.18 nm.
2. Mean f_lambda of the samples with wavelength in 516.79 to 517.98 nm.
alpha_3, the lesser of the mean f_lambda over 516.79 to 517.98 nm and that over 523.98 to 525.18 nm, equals 17.8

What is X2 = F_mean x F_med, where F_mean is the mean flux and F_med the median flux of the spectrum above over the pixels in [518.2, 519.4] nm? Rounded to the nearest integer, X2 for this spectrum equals 438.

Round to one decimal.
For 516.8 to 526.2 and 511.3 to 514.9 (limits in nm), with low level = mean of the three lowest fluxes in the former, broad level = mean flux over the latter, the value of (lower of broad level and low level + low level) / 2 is 16.3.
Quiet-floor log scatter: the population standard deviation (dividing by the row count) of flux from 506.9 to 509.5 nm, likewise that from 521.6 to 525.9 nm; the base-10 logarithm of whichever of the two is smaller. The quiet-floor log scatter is -0.14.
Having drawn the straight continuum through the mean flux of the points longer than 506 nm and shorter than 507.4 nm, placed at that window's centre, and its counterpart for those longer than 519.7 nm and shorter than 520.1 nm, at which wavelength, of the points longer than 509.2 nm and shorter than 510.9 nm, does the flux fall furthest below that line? 510.755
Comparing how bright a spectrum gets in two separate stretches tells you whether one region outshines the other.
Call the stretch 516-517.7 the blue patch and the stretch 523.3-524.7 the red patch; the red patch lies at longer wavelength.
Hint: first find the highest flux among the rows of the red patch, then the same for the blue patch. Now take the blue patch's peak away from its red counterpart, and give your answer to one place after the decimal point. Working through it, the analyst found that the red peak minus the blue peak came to 4.7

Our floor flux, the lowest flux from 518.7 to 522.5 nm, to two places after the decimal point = 20.76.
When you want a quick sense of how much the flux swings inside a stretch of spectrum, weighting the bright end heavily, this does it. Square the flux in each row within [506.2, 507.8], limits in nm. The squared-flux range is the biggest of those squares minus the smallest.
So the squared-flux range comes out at 122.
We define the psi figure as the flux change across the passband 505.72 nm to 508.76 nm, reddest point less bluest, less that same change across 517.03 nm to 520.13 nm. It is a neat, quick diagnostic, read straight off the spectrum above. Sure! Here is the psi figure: -9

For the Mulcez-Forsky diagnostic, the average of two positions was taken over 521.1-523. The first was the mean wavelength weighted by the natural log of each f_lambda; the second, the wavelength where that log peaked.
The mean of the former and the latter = 521.99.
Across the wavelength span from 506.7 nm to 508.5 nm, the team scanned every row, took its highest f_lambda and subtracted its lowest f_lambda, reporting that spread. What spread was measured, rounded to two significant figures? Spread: 2.6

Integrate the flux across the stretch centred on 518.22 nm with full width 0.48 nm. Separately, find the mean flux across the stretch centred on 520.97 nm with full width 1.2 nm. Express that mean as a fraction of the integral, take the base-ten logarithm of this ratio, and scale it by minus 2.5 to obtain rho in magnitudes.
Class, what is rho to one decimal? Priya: -1.0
